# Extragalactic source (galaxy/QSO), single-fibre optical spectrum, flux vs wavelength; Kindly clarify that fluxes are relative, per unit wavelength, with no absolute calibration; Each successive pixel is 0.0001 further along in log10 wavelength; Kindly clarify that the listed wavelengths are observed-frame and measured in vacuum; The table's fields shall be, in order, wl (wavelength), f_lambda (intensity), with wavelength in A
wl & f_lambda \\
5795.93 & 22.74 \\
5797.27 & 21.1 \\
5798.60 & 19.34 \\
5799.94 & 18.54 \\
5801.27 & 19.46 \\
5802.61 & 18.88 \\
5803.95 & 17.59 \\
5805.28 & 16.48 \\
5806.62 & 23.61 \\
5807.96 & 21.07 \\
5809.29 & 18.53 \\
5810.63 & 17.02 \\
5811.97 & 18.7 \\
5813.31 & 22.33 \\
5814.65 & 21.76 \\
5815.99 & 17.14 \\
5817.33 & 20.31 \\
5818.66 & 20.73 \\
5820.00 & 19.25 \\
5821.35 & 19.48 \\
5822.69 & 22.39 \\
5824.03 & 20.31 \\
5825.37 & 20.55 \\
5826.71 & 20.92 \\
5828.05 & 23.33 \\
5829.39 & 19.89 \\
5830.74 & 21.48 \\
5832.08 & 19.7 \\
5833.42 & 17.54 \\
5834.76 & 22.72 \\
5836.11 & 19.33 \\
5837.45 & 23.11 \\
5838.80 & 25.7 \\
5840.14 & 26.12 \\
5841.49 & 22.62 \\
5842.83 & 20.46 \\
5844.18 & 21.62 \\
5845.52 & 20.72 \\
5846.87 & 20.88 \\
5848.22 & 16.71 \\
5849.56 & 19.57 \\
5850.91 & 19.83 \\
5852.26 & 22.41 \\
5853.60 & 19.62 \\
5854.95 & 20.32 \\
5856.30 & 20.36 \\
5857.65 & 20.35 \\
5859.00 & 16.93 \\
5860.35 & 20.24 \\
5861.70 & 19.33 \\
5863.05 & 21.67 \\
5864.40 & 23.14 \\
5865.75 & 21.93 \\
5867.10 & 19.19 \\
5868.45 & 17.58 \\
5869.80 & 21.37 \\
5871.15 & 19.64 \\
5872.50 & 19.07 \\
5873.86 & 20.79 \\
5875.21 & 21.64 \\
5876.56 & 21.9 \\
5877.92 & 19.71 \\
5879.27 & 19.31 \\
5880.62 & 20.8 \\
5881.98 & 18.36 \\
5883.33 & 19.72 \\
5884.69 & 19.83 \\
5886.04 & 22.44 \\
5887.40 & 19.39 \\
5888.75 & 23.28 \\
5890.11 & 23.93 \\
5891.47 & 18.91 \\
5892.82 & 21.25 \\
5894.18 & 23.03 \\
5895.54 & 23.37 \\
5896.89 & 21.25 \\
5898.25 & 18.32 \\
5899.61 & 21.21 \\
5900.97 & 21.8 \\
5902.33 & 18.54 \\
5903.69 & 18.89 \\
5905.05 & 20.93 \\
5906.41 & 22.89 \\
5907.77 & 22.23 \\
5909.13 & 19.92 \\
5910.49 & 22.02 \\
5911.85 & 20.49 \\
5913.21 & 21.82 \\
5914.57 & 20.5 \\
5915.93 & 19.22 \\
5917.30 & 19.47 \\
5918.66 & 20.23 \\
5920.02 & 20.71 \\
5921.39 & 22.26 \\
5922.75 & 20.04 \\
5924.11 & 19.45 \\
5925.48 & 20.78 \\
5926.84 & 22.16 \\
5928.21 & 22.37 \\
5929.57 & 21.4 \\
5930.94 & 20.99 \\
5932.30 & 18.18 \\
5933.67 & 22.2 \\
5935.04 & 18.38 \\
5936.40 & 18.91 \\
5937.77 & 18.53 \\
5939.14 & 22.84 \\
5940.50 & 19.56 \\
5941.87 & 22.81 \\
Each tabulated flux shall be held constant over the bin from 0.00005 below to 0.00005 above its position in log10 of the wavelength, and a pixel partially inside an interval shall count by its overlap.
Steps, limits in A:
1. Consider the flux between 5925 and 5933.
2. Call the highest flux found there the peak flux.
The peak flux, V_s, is 22.37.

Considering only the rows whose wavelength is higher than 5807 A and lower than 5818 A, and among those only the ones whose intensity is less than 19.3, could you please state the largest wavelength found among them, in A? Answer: 5815.99 A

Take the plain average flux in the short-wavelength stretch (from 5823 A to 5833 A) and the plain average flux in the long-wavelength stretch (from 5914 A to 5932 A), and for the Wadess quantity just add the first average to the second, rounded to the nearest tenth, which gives 41.6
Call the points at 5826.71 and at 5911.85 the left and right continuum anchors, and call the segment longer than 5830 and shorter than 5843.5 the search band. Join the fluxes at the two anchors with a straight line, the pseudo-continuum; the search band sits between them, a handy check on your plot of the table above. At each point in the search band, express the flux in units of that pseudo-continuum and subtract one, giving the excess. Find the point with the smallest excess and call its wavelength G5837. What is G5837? 5833.42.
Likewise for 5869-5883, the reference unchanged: 5881.98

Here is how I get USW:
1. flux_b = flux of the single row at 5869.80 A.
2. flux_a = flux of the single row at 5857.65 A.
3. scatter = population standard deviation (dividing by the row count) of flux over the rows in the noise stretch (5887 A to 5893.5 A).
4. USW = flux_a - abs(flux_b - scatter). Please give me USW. 1.0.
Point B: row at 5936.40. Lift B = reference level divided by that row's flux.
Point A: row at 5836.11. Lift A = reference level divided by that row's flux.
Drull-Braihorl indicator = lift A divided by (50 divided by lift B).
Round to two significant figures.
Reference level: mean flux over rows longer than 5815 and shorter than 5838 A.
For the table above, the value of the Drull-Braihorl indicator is 0.023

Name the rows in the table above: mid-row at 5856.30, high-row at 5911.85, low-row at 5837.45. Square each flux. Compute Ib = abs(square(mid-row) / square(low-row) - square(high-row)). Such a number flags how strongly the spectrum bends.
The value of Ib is 419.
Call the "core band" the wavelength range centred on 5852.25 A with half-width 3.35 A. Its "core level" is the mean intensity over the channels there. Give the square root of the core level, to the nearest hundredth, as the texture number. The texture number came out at 4.51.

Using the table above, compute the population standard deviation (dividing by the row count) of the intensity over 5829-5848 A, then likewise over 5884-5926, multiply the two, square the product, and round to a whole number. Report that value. 12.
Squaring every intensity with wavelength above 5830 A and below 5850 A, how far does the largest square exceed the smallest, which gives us 403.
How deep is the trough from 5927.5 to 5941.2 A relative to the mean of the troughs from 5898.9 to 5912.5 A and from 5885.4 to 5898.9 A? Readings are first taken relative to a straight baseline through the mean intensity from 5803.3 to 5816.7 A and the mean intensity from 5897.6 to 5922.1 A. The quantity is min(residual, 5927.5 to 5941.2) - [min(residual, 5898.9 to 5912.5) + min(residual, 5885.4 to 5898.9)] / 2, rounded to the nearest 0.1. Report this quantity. -0.6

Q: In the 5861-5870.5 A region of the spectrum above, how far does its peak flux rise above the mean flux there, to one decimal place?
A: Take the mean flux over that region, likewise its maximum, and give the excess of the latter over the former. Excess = 2.5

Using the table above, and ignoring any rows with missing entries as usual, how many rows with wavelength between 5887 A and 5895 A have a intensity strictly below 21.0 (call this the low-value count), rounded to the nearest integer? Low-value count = 2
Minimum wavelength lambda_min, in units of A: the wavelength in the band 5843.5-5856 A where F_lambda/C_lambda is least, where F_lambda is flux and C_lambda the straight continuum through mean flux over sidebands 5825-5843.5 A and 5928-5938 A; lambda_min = 5848.22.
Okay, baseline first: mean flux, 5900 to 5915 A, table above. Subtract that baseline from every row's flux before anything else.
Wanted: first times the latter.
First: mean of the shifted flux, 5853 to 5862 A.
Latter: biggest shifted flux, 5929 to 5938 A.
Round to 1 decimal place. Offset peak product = -1.7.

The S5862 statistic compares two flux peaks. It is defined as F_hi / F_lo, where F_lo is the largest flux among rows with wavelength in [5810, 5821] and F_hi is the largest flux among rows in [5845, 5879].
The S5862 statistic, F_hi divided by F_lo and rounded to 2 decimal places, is 1.04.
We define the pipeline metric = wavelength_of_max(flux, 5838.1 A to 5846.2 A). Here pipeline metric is 5840.14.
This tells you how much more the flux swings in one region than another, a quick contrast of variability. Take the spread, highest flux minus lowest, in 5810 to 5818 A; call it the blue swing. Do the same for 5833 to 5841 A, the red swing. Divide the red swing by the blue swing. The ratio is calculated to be 1.6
